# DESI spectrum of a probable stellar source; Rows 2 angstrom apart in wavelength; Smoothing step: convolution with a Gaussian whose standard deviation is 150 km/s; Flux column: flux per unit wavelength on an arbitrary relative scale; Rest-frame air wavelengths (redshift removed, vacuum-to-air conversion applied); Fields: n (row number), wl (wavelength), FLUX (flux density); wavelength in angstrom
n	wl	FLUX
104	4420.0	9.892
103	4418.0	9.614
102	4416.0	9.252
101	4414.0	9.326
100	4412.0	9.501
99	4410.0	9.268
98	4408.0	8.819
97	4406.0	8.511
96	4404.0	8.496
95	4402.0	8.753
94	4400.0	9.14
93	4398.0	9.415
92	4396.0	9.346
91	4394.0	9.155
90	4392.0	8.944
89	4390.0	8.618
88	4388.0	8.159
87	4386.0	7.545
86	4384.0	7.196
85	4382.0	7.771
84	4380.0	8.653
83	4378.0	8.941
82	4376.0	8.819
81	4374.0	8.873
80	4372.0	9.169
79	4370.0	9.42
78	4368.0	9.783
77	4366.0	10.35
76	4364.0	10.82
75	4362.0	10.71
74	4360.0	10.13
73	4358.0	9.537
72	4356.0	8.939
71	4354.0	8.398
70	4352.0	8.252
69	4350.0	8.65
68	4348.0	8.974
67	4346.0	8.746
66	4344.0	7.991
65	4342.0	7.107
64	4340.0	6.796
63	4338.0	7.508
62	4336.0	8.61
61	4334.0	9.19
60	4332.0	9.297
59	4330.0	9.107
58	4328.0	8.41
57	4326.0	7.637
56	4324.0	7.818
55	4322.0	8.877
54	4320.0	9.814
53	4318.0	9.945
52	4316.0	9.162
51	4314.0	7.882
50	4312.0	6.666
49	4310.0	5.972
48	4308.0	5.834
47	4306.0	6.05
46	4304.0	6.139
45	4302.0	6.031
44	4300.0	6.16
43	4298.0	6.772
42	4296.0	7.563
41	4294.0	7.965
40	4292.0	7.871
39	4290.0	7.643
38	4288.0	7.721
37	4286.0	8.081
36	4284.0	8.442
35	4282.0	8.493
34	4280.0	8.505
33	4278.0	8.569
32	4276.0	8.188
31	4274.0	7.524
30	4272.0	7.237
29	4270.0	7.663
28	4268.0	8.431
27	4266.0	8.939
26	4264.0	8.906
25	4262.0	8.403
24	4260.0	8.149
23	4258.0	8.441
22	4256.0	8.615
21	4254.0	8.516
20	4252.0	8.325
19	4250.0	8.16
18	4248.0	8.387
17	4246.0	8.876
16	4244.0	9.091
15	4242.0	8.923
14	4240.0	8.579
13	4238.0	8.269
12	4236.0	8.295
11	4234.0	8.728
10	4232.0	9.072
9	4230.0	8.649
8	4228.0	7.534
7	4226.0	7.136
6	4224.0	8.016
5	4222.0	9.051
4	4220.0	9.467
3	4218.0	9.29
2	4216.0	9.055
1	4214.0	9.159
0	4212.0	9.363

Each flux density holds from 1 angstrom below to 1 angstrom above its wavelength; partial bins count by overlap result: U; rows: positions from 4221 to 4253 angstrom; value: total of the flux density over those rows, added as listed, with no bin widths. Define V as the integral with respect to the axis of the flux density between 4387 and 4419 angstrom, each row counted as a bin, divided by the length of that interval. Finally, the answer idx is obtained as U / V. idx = 15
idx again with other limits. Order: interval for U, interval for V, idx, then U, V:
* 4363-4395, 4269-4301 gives 18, 142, 7.8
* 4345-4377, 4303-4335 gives 19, 150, 8.0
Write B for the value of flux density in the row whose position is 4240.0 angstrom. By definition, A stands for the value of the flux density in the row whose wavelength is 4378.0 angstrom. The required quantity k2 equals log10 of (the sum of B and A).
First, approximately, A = 8.941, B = 8.579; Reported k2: 1.24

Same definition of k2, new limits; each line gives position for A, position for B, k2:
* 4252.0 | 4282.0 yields 1.23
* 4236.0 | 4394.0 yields 1.24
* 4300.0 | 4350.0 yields 1.17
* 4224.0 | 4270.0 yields 1.20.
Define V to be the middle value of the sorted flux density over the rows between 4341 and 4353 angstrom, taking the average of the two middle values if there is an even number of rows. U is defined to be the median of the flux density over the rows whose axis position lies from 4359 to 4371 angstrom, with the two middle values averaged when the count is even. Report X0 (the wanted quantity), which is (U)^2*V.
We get 886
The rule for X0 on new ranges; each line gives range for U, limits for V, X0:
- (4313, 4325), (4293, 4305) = 526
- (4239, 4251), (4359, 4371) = 780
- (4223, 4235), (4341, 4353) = 587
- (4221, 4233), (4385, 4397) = 610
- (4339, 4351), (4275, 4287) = 586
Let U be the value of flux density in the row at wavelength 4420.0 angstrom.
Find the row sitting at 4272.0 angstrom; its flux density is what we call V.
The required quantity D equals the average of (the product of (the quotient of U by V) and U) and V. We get 10.4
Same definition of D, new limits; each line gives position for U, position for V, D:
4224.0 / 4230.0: 8.0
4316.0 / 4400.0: 9.2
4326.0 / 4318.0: 7.9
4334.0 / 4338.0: 9.4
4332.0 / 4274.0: 9.5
